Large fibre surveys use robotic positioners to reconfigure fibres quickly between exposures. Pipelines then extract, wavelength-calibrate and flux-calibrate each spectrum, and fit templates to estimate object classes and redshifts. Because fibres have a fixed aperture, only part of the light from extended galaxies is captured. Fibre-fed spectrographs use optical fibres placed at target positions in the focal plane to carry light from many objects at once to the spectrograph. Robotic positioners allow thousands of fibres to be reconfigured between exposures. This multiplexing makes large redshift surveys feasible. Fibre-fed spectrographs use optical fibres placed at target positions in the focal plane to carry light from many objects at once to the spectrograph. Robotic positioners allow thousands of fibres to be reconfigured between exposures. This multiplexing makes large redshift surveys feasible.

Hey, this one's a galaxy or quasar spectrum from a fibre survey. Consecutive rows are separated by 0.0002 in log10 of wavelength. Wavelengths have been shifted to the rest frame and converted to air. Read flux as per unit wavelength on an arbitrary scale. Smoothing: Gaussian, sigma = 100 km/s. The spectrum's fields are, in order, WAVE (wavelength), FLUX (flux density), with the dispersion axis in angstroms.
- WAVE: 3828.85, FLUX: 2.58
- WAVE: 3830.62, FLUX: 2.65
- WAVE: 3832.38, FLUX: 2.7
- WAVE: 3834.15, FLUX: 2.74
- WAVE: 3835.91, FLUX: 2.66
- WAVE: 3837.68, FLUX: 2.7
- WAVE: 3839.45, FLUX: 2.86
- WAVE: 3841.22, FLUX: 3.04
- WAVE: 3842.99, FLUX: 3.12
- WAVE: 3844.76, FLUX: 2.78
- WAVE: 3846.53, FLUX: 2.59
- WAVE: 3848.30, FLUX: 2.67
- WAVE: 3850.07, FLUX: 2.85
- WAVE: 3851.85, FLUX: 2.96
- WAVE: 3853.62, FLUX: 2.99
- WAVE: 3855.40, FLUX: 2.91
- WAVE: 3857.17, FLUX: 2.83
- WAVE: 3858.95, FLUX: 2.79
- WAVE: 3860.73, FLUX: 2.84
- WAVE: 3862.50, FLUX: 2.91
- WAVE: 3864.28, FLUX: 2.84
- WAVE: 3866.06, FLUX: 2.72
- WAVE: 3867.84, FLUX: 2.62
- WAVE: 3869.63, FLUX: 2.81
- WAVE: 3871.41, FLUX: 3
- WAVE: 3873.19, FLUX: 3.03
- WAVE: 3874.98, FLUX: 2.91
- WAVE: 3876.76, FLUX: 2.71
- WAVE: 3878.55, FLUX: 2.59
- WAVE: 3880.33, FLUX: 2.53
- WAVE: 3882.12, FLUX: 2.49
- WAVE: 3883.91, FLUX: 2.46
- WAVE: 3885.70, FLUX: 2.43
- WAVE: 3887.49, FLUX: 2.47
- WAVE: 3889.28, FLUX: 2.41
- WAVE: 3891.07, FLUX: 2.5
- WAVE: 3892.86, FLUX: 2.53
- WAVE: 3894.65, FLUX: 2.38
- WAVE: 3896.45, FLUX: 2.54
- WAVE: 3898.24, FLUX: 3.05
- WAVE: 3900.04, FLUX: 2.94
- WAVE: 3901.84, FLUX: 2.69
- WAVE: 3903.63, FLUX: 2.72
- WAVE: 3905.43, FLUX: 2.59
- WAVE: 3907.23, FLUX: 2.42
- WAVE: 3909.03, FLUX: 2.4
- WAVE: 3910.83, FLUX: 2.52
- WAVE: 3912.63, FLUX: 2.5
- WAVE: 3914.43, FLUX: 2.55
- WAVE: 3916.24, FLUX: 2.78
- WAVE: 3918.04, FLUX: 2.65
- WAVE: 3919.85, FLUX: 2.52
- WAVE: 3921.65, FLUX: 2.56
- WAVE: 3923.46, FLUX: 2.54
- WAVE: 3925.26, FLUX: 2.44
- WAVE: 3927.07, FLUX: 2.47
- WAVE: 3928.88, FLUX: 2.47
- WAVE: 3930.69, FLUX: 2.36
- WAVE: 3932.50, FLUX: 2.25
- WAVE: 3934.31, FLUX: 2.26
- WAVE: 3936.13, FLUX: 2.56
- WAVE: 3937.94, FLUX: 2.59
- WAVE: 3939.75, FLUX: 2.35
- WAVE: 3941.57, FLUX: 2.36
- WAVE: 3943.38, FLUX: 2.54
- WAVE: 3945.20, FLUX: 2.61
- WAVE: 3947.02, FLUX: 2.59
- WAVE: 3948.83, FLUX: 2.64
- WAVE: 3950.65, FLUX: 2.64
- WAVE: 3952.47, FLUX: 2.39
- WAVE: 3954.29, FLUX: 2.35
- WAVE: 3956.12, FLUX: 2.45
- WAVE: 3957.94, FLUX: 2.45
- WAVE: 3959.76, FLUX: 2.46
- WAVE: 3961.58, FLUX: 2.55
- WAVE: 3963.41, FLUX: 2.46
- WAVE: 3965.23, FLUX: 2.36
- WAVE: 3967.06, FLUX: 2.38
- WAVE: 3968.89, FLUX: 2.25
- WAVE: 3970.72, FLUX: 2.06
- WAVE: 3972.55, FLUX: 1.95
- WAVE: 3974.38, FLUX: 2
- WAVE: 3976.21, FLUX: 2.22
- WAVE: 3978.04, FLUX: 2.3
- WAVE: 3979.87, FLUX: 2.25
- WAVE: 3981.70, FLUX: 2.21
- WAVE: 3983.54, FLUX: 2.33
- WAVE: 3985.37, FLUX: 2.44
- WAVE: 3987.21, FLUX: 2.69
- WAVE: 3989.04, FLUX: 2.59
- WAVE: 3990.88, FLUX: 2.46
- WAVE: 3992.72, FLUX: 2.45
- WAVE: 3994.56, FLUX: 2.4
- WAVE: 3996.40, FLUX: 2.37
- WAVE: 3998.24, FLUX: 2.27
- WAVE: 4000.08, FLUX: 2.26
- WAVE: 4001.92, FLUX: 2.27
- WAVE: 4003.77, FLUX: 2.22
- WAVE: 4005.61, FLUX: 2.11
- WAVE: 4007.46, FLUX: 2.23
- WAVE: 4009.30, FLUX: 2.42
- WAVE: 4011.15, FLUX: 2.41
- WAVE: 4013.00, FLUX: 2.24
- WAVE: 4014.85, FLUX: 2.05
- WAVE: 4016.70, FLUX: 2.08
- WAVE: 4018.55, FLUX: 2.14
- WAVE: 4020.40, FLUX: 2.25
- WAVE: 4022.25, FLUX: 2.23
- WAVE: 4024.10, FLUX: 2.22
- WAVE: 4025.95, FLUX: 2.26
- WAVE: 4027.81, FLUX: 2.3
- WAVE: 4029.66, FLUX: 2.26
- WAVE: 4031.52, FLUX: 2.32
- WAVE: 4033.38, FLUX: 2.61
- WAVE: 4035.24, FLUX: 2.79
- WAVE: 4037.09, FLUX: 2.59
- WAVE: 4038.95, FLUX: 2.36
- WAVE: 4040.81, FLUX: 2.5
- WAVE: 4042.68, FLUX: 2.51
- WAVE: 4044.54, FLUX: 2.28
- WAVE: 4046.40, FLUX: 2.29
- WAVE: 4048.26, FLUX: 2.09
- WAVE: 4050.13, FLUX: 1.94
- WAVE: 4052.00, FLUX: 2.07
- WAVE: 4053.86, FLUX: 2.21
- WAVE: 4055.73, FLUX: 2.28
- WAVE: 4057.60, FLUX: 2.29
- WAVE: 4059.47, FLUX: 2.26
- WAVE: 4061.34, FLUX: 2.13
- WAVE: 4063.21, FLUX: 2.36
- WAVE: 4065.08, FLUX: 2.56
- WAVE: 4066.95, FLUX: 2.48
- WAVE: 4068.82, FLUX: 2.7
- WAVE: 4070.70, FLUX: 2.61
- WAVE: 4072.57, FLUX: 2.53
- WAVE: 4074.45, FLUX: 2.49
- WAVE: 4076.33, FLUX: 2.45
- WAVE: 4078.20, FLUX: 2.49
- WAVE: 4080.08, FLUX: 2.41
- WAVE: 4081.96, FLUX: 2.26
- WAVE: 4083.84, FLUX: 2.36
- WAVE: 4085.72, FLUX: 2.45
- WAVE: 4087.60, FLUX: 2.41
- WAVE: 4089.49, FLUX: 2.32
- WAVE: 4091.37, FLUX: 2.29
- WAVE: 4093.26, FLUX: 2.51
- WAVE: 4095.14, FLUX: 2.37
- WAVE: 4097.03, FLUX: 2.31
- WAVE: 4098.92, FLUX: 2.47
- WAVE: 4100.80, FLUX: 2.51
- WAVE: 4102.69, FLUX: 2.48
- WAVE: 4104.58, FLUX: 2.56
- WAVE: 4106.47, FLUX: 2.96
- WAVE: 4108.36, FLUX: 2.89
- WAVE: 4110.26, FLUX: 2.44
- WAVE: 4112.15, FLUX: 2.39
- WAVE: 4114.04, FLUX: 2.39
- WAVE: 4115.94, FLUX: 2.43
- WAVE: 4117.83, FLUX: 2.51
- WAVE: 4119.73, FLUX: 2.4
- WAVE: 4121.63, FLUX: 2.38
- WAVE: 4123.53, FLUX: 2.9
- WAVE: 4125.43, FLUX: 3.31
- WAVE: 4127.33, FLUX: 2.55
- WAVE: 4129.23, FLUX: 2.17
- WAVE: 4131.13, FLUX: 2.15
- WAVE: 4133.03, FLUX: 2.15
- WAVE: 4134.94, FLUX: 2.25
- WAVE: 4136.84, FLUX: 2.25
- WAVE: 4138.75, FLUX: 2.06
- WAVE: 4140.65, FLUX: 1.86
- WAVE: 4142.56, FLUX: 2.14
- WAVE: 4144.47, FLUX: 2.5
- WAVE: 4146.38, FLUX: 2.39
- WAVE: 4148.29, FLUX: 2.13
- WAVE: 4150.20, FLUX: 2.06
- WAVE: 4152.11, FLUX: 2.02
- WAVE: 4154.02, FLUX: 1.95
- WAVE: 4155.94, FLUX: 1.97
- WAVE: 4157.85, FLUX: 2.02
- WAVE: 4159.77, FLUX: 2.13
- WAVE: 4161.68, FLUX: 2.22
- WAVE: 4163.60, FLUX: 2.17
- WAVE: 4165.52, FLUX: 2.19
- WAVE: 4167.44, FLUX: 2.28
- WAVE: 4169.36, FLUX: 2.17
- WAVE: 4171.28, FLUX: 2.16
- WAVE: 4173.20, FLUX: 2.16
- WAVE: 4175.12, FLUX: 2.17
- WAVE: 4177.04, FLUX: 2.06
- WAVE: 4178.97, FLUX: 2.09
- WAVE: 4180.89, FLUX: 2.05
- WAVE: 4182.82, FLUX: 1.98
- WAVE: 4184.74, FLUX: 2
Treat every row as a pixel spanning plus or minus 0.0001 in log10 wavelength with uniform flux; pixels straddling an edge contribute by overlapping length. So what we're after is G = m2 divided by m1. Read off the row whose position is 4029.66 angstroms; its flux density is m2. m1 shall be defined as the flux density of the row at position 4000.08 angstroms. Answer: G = 1.00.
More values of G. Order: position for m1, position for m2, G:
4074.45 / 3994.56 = 0.96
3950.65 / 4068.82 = 1.02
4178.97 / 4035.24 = 1.33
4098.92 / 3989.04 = 1.05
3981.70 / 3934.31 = 1.02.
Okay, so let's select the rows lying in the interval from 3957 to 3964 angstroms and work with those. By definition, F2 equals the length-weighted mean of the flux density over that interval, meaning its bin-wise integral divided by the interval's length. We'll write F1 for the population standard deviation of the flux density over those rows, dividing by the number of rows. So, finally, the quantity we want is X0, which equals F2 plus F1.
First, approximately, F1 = 0.04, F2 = 2.48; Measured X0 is 2.52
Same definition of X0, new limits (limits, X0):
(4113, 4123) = 2.49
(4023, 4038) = 2.62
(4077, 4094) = 2.47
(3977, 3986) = 2.38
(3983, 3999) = 2.57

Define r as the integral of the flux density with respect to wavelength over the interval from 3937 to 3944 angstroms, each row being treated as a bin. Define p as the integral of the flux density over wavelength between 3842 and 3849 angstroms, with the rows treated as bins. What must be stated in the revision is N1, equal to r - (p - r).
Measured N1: 14.9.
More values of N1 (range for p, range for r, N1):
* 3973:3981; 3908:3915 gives 17.4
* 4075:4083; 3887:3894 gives 15.4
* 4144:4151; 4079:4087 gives 22.2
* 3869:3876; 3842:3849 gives 18.6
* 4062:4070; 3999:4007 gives 15.3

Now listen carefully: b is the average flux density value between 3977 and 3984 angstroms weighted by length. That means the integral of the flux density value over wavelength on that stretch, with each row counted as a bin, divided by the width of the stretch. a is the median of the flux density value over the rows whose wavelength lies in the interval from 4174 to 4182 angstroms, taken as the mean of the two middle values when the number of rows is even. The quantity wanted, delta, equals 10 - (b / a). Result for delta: 8.91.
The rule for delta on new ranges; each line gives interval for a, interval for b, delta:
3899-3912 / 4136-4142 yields 9.21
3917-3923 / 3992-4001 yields 9.08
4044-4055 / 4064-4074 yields 8.80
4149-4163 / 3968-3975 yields 8.98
